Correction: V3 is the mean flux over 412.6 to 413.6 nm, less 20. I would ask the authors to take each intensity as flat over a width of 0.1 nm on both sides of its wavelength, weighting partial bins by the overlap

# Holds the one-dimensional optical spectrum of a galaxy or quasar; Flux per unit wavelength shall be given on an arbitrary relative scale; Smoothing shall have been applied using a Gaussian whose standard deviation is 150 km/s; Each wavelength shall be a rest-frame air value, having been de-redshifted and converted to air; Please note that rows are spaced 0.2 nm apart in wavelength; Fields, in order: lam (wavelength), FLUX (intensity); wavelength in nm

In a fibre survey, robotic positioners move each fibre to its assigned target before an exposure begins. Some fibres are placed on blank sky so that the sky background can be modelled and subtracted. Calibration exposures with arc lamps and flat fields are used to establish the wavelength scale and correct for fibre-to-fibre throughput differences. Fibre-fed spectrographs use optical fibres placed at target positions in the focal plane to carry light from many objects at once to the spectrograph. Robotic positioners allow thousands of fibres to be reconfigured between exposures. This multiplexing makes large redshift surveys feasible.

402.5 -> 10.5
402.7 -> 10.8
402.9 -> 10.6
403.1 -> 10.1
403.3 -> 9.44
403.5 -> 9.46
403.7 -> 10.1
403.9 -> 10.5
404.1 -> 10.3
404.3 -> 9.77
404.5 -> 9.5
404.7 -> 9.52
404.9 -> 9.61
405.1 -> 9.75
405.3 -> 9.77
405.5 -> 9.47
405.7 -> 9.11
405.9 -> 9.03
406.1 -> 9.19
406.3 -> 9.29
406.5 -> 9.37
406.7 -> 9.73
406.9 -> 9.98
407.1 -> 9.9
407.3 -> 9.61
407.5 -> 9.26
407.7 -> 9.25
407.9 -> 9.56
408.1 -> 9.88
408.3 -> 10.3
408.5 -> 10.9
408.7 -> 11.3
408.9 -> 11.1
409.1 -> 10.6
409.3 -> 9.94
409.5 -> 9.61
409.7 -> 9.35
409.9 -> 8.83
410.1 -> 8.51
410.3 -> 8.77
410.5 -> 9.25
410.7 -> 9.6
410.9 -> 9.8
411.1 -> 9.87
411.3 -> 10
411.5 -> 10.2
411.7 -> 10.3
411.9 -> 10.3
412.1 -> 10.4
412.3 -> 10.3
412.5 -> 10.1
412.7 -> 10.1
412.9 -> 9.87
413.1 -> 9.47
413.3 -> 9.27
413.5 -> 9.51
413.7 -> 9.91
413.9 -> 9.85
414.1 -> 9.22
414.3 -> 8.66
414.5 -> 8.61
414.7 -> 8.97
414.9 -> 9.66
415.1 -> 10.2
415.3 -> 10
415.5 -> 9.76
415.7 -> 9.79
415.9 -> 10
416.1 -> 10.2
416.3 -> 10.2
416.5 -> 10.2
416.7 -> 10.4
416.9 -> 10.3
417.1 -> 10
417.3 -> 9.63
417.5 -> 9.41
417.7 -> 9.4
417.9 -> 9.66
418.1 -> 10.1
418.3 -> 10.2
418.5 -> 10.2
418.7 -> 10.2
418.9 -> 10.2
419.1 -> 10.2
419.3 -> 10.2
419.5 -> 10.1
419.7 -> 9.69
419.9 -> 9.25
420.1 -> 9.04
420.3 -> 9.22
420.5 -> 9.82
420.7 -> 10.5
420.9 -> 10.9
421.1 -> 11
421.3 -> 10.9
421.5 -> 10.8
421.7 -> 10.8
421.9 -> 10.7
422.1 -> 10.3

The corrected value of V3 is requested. -10.4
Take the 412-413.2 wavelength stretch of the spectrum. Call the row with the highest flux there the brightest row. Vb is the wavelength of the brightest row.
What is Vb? 412.1 nm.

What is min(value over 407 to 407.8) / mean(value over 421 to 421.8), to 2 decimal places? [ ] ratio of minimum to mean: 0.85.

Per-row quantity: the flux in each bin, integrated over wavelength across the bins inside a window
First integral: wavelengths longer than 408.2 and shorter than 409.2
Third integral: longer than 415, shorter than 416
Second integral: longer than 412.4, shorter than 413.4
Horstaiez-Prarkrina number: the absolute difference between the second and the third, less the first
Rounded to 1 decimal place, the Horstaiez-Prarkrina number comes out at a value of -10.7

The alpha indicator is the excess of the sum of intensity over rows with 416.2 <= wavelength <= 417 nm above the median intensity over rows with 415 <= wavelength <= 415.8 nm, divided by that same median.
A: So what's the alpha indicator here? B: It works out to 3.15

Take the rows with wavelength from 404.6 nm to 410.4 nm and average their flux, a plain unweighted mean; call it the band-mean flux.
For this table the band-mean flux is 9.67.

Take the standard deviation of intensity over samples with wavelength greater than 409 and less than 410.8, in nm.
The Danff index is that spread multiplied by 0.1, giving 0.06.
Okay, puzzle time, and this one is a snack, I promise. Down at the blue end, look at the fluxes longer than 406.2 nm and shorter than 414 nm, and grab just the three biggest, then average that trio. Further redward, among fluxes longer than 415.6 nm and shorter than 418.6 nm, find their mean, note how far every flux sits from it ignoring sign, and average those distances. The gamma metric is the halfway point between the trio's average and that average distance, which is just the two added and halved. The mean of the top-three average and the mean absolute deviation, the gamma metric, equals 5.68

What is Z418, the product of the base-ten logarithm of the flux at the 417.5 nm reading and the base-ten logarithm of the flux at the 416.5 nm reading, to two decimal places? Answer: 0.98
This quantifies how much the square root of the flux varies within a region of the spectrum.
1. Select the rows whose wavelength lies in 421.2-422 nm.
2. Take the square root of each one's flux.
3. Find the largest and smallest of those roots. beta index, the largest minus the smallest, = 0.03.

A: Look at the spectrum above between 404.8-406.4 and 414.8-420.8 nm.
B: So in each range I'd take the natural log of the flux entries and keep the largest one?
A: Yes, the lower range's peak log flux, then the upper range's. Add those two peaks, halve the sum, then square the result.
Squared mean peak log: 5.36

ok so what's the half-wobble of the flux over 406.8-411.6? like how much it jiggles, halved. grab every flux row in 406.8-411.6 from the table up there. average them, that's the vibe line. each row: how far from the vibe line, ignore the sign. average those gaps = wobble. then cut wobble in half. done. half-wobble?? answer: 0.26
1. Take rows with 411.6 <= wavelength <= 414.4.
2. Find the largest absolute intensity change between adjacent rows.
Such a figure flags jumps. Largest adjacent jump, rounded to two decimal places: 0.63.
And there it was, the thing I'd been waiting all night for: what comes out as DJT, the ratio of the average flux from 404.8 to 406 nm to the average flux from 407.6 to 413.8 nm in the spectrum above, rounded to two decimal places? 0.96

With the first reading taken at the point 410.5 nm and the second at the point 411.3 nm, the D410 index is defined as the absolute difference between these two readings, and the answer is 0.75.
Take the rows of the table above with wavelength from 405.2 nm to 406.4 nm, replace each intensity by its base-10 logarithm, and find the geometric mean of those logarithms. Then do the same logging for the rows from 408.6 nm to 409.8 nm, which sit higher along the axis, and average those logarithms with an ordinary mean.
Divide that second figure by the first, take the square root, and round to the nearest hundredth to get 1.02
